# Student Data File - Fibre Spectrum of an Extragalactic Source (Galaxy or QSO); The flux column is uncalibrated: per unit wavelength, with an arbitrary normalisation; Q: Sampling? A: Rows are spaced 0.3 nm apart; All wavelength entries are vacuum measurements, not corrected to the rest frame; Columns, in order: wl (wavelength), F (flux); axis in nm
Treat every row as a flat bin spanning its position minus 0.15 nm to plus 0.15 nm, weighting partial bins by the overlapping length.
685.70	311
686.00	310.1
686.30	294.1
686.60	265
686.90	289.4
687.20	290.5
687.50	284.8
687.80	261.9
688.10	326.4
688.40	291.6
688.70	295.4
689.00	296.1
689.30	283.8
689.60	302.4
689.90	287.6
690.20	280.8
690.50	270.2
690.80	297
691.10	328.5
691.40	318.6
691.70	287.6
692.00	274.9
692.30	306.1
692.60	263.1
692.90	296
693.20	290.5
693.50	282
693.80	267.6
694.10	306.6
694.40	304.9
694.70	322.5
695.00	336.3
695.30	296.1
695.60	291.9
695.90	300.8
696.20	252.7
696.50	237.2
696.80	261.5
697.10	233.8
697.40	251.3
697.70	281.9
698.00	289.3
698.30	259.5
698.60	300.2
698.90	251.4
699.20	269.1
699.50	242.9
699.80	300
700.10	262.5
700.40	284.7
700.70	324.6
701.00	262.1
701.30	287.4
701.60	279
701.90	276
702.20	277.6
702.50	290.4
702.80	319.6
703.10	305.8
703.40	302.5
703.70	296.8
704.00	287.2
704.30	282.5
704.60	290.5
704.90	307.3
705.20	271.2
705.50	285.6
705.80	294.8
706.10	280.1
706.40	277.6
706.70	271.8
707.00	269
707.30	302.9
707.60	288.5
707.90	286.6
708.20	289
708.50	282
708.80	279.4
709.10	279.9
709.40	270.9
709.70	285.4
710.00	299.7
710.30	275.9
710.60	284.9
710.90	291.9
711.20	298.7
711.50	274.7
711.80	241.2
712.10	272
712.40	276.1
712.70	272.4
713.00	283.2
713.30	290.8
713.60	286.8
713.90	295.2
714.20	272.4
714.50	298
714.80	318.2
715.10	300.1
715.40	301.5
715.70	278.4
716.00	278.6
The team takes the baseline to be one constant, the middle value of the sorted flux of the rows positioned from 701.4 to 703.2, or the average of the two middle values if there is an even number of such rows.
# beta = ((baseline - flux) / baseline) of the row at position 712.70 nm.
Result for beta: 0.04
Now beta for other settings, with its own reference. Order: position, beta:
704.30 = 0.01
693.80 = 0.06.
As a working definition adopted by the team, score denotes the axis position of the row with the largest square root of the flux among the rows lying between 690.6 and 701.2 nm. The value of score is 695.00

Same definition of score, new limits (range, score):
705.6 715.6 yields 714.80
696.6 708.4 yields 700.70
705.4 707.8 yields 707.30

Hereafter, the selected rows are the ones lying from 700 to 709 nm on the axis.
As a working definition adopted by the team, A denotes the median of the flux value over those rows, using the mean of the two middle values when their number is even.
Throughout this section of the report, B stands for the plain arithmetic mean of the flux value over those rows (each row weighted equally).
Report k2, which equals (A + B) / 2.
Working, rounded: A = 286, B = 287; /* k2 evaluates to 287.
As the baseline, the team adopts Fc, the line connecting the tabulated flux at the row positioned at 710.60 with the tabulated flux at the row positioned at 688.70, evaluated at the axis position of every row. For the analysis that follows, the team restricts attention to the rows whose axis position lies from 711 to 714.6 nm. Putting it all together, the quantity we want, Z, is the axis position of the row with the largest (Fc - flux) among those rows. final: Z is 711.80 nm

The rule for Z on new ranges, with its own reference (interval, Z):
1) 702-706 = 705.20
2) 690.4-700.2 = 697.10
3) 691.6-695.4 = 692.60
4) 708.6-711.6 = 709.40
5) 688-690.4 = 690.20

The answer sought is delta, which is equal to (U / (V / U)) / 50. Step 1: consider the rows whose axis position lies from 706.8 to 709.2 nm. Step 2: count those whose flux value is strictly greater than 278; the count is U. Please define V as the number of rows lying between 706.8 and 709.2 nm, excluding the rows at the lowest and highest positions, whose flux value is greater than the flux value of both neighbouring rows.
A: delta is 0.49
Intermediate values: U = 7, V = 2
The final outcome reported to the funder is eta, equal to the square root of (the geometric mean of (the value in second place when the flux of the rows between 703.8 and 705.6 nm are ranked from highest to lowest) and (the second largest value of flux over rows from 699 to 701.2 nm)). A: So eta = 17.2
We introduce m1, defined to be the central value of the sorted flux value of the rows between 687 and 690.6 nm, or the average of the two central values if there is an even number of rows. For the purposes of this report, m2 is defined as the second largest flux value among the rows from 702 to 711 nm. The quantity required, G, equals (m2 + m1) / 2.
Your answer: 298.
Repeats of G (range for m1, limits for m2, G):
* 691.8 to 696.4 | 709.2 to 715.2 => 298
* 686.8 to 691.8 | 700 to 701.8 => 289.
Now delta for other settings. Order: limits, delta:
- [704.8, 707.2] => 0.32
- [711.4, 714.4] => 0.11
